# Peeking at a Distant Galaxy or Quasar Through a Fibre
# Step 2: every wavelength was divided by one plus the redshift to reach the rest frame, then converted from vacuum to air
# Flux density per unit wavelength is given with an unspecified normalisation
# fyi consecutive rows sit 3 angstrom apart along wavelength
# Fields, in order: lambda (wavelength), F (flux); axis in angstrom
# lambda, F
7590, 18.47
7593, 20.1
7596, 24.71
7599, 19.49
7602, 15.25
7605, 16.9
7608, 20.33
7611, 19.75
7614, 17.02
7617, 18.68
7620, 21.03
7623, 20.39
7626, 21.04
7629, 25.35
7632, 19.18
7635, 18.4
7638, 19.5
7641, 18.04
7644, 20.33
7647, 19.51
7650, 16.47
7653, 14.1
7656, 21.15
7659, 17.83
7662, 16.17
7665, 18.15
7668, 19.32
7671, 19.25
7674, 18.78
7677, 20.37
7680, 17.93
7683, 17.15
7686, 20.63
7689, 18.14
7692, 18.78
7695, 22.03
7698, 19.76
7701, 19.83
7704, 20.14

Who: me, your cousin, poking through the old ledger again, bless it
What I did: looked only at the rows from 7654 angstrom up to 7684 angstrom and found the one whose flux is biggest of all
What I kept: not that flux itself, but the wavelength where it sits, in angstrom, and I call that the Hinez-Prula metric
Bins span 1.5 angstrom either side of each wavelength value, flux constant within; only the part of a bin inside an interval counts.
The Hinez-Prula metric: 7656 angstrom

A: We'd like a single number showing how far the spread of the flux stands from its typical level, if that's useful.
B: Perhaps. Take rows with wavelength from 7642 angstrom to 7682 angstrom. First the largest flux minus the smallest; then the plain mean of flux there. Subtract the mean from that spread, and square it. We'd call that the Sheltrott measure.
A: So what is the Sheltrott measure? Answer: 129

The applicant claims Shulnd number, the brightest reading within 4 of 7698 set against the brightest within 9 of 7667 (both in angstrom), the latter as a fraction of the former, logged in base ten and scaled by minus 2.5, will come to 0.14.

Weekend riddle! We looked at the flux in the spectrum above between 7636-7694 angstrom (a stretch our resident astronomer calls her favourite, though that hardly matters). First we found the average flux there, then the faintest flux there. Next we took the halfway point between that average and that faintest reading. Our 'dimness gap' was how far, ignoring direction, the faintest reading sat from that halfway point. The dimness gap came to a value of 2.2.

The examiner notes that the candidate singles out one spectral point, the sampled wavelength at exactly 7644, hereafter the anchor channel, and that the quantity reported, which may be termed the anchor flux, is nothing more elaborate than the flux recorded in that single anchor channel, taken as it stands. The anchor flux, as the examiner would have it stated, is 20.33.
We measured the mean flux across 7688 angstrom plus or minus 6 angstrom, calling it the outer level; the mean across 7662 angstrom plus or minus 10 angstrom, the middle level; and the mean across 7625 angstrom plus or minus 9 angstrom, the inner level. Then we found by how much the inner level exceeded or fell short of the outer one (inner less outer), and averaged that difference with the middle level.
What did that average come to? 10.1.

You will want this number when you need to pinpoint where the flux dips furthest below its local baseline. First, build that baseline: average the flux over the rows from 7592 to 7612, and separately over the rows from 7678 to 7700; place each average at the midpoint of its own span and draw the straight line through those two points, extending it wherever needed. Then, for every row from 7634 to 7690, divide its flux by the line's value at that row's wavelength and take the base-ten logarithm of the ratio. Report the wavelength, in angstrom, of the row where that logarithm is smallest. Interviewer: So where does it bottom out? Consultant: 7653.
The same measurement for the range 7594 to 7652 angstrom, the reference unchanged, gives 7602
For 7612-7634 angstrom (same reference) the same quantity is 7614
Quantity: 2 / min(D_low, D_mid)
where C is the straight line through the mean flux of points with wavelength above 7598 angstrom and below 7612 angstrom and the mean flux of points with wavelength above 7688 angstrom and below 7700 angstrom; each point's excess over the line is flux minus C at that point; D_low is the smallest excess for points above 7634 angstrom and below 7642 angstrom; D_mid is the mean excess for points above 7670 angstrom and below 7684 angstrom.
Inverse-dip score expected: -2.4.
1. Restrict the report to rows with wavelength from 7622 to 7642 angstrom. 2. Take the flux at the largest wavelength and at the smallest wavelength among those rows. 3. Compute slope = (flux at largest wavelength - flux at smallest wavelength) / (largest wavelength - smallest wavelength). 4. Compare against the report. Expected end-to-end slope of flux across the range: -0.1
